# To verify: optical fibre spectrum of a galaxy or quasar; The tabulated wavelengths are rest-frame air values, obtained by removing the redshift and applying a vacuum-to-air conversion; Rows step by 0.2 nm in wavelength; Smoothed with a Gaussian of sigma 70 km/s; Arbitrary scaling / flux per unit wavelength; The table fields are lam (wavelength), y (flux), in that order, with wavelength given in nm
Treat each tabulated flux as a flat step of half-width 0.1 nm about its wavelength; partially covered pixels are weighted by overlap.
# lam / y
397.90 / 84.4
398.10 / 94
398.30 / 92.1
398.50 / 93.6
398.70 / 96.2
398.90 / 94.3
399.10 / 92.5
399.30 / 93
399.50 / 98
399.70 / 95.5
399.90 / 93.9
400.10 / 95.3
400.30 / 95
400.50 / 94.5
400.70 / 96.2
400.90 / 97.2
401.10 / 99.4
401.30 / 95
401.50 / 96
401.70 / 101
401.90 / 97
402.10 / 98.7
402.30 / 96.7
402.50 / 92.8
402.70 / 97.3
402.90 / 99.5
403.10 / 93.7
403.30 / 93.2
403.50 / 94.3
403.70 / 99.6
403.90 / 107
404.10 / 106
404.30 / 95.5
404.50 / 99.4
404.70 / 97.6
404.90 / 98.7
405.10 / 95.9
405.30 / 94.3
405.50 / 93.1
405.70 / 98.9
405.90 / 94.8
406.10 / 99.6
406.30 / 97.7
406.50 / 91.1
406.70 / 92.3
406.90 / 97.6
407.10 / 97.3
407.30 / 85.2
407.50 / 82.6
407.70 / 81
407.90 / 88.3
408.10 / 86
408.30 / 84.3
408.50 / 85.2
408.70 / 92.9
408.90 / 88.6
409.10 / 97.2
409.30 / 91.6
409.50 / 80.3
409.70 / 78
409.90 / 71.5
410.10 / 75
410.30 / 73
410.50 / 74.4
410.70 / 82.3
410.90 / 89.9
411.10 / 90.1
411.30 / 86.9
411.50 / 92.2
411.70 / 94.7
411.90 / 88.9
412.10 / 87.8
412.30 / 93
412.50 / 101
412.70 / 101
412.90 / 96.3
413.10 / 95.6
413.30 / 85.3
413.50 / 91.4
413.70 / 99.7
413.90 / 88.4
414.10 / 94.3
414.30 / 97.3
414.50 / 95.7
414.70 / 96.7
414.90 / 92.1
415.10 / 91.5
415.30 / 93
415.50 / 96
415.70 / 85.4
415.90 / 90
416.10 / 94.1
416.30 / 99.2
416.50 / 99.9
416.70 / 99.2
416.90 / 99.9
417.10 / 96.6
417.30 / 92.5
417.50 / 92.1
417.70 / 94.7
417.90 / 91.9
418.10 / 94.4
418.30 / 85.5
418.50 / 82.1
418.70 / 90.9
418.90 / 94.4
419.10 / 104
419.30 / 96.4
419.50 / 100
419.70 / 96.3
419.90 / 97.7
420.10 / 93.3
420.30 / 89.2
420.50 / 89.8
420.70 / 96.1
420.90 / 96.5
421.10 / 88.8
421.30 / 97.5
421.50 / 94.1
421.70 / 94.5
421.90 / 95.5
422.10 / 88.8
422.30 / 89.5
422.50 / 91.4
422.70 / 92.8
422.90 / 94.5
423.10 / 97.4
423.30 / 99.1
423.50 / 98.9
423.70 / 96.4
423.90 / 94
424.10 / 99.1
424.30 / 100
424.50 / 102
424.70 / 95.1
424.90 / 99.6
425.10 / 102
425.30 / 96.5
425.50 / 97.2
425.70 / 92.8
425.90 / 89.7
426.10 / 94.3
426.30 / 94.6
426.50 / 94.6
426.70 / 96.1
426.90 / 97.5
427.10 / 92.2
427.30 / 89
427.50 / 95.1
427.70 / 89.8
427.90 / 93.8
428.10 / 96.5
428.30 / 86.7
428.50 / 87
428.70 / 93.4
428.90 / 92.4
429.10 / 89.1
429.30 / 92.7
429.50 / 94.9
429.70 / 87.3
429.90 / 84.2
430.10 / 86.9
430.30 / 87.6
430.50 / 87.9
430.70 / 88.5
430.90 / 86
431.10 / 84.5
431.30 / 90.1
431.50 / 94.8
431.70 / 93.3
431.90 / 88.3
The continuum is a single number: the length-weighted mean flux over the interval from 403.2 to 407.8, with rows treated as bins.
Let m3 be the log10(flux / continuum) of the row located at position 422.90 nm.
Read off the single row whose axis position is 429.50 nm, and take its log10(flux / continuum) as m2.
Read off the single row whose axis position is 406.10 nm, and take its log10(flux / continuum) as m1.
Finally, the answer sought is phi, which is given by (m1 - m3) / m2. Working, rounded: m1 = 0.019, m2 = -0.002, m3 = -0.004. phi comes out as -11.5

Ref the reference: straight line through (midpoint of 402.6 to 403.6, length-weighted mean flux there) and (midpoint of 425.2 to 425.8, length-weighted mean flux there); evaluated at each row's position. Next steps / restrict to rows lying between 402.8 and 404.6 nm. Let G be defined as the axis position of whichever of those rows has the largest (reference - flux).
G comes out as 403.30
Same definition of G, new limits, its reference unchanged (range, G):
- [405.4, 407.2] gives 406.50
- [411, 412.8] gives 411.30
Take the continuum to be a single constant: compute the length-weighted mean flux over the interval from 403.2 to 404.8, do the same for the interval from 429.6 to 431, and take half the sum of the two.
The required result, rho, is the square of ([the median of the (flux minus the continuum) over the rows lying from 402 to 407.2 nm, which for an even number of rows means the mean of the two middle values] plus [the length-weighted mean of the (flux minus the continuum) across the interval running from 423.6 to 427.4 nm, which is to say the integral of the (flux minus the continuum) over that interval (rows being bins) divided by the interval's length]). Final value 52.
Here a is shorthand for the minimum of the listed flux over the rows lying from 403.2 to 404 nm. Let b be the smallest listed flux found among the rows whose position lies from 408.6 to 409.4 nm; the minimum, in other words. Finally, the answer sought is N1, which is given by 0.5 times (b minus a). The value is -2.3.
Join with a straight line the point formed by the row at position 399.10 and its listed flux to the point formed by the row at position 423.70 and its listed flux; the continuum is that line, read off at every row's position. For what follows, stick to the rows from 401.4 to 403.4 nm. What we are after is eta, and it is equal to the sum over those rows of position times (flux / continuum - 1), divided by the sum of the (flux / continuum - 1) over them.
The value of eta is 402.18 nm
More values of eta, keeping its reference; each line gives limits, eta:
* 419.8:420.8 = 420.41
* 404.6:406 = 405.18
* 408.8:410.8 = 410.06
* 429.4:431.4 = 430.46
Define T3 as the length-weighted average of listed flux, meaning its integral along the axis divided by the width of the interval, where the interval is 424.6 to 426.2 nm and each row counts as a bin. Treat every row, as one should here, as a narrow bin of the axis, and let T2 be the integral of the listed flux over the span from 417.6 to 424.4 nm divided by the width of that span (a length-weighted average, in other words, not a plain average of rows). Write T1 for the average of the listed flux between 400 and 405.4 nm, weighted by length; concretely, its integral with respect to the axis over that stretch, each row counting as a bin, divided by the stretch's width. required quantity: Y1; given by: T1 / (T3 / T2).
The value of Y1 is 96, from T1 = 97.3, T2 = 94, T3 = 96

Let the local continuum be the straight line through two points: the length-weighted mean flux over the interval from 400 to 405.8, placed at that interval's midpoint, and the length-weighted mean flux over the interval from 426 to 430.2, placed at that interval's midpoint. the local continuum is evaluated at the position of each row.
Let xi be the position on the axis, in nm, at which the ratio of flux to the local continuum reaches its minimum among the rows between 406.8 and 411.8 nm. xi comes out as 409.90 nm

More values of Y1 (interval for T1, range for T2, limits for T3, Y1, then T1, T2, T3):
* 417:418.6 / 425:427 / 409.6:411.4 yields 109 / 91.2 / 96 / 80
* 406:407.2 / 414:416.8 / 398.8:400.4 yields 96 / 95.9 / 95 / 95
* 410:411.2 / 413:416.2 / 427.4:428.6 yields 82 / 80.8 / 93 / 91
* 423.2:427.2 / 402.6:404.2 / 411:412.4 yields 105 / 96.6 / 99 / 91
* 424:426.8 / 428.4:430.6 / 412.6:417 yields 91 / 96.7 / 89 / 95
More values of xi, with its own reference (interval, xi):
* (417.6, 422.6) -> 418.50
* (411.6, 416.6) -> 413.30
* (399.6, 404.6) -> 402.50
